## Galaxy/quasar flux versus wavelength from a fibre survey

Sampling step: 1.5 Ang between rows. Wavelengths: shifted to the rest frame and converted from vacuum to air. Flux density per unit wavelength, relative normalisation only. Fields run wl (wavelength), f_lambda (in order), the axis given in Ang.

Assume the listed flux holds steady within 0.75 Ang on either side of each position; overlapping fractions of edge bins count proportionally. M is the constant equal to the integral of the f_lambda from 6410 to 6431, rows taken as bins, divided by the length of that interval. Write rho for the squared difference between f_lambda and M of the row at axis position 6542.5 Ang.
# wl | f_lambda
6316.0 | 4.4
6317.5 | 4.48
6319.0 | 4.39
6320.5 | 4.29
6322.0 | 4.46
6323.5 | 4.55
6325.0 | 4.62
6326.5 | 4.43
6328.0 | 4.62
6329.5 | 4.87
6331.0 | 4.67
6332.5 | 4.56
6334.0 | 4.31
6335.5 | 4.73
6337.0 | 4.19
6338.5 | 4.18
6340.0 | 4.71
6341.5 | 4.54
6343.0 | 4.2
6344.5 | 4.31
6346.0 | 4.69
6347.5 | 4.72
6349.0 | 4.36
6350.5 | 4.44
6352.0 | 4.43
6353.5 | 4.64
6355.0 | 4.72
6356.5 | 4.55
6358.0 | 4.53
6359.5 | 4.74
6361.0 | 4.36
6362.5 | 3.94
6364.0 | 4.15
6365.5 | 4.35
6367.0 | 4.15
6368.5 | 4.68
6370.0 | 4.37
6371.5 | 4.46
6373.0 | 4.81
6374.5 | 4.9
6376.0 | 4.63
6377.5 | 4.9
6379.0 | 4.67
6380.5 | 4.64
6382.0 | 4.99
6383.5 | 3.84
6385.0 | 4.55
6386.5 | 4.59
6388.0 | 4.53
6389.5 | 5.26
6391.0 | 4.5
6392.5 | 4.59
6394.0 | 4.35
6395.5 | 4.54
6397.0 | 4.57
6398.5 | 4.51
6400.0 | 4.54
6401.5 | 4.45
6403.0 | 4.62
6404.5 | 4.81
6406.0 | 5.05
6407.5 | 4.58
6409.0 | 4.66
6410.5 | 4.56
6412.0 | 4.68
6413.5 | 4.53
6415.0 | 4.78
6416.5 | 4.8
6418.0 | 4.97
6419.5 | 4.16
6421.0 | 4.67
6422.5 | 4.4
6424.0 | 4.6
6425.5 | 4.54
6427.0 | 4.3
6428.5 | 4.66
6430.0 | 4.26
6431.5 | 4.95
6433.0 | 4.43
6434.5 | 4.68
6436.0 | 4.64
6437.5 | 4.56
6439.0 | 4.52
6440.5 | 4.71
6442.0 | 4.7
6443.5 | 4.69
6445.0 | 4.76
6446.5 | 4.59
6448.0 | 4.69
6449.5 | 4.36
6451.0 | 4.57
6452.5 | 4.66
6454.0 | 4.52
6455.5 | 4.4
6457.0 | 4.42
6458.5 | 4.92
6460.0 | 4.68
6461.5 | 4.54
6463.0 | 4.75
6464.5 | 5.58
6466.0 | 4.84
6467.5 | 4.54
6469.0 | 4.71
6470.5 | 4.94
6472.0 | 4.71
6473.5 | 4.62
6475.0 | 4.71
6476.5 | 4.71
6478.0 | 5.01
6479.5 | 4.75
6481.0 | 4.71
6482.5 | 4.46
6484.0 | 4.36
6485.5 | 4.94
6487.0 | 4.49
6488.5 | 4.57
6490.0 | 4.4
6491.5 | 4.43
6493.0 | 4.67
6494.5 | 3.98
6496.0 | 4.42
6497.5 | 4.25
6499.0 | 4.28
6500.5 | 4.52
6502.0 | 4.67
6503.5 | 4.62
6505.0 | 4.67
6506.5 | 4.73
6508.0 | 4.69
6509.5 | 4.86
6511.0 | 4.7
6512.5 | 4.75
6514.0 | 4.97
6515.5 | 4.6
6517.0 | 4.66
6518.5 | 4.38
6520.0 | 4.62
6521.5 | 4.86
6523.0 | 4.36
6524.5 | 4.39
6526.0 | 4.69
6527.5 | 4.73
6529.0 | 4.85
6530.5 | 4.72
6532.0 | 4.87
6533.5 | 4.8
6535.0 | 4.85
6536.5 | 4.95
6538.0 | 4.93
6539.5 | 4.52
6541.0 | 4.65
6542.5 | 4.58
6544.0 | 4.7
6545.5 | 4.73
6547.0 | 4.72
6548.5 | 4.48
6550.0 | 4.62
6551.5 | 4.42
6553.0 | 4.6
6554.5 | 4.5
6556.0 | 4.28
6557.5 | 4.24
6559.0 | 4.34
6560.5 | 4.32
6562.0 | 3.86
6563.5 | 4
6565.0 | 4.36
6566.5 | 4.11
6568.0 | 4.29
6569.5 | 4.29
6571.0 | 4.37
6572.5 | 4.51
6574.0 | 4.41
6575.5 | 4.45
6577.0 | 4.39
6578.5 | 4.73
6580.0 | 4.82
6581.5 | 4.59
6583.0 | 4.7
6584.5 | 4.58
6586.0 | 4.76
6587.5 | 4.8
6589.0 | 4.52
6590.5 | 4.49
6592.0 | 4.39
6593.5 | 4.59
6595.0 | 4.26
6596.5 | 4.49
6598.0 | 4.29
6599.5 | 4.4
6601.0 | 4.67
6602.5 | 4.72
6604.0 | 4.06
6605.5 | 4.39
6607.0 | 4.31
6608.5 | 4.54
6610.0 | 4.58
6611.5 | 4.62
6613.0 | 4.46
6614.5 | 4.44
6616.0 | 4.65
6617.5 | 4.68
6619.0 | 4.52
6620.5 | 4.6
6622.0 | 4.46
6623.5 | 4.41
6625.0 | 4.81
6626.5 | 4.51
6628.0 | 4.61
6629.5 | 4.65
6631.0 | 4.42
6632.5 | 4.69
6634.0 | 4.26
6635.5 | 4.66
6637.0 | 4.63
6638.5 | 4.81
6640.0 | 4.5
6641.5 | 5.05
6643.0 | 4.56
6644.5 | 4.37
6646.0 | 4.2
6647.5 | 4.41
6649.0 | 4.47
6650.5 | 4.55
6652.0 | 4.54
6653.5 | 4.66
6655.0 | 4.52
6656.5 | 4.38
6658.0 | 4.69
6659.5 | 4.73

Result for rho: 0.000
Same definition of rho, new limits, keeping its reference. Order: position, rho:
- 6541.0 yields 0.006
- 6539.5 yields 0.002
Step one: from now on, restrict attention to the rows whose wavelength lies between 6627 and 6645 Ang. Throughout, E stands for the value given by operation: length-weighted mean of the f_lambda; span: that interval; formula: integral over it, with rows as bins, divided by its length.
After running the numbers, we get 4.60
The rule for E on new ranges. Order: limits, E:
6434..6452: 4.62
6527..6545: 4.76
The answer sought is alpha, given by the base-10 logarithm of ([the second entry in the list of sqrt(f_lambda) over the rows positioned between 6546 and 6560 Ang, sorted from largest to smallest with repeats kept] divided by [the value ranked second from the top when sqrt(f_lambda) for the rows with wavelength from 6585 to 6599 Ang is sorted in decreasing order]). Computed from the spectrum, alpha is -0.0065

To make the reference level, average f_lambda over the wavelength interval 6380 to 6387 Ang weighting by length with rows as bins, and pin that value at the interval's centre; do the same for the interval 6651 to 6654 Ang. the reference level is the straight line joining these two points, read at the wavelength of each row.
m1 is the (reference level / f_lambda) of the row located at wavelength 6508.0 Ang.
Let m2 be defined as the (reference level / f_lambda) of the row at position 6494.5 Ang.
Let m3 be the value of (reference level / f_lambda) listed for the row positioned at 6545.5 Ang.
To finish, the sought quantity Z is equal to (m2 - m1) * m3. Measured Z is 0.17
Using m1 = 0.97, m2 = 1.14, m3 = 0.96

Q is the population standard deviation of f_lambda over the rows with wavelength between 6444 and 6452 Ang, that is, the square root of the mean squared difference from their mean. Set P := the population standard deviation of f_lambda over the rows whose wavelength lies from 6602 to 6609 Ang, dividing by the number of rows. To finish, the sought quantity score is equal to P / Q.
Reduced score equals 1.6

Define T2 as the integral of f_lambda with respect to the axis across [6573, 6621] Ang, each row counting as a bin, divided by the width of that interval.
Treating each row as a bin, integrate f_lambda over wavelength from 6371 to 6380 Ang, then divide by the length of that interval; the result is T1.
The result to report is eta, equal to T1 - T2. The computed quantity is 0.21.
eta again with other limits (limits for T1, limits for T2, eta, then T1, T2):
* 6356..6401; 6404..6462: -0.08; 4.54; 4.61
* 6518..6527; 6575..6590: -0.07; 4.56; 4.63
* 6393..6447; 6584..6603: 0.07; 4.61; 4.53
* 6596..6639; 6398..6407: -0.14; 4.53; 4.67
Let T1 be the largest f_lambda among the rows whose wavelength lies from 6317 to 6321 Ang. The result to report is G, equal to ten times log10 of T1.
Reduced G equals 6.51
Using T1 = 4.48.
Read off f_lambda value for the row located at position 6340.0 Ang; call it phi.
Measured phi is 4.71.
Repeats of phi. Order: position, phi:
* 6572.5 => 4.51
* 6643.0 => 4.56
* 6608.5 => 4.54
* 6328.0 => 4.62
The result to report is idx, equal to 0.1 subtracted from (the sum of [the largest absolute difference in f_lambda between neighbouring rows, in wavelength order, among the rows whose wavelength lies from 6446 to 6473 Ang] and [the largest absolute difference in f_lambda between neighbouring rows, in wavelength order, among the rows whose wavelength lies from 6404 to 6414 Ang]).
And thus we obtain 1.2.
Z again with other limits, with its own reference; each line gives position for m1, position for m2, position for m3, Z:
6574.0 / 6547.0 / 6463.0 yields -0.07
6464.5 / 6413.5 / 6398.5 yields 0.19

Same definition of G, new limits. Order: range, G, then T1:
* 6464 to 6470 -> 7.47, 5.58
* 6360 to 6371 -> 6.70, 4.68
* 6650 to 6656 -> 6.68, 4.66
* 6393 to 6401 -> 6.60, 4.57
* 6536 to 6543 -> 6.95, 4.95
